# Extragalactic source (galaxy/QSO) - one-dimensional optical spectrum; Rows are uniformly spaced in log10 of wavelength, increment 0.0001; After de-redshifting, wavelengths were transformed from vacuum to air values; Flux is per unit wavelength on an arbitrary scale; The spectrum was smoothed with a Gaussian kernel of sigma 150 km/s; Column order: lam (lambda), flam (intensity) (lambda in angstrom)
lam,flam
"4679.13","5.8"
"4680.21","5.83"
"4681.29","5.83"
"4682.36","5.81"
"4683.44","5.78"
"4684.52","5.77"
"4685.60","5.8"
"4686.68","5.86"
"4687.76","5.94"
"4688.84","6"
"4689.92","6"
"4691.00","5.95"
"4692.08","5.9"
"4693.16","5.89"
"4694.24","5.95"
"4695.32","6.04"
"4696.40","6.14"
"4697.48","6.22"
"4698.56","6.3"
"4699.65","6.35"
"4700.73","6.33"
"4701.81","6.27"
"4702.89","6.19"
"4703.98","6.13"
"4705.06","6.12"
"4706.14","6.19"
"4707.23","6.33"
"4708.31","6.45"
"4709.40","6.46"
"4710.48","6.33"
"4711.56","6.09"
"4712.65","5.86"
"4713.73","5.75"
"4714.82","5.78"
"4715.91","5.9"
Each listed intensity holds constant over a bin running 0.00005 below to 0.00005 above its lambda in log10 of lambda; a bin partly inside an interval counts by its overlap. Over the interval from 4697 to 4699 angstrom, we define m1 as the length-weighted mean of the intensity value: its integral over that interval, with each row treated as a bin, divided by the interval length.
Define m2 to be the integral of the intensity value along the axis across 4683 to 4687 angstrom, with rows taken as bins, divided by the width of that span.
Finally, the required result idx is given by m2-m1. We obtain -0.5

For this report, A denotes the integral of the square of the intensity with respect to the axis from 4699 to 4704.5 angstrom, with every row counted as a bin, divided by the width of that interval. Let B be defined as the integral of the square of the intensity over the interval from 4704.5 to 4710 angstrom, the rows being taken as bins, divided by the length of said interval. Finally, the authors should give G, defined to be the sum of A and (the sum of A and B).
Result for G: 118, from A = 39.1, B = 39.9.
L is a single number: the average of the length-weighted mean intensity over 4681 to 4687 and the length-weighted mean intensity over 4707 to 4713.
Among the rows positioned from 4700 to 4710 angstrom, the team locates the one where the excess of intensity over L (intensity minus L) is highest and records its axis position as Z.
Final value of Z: 4709.40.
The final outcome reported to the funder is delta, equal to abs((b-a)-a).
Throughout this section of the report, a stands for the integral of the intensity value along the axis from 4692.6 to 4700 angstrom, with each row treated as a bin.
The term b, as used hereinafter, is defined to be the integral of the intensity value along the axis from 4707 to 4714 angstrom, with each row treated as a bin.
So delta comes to 47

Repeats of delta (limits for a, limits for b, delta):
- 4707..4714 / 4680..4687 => 46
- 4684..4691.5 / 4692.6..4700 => 43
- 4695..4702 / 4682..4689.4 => 44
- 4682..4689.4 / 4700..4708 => 37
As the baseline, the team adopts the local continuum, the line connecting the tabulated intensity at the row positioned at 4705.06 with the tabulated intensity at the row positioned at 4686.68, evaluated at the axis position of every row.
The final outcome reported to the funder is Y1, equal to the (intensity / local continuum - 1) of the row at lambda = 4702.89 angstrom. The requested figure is 0.017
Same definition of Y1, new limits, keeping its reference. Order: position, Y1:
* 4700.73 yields 0.045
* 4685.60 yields -0.008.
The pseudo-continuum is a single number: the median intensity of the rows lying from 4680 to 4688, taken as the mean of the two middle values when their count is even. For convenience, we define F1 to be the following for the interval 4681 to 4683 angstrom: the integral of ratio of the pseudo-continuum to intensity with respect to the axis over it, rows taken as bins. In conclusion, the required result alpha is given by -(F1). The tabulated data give -2.0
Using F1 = 2.0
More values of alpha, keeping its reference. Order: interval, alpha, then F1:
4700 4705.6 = -5.3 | 5.3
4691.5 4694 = -2.5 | 2.5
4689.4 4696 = -6.5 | 6.5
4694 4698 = -3.8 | 3.8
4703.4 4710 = -6.1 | 6.1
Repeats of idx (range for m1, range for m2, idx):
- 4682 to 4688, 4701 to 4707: 0.4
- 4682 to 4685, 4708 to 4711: 0.6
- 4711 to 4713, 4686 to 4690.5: 0.0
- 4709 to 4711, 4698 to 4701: -0.1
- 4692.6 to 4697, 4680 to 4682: -0.2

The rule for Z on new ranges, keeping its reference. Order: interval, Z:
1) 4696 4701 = 4699.65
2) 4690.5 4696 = 4695.32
